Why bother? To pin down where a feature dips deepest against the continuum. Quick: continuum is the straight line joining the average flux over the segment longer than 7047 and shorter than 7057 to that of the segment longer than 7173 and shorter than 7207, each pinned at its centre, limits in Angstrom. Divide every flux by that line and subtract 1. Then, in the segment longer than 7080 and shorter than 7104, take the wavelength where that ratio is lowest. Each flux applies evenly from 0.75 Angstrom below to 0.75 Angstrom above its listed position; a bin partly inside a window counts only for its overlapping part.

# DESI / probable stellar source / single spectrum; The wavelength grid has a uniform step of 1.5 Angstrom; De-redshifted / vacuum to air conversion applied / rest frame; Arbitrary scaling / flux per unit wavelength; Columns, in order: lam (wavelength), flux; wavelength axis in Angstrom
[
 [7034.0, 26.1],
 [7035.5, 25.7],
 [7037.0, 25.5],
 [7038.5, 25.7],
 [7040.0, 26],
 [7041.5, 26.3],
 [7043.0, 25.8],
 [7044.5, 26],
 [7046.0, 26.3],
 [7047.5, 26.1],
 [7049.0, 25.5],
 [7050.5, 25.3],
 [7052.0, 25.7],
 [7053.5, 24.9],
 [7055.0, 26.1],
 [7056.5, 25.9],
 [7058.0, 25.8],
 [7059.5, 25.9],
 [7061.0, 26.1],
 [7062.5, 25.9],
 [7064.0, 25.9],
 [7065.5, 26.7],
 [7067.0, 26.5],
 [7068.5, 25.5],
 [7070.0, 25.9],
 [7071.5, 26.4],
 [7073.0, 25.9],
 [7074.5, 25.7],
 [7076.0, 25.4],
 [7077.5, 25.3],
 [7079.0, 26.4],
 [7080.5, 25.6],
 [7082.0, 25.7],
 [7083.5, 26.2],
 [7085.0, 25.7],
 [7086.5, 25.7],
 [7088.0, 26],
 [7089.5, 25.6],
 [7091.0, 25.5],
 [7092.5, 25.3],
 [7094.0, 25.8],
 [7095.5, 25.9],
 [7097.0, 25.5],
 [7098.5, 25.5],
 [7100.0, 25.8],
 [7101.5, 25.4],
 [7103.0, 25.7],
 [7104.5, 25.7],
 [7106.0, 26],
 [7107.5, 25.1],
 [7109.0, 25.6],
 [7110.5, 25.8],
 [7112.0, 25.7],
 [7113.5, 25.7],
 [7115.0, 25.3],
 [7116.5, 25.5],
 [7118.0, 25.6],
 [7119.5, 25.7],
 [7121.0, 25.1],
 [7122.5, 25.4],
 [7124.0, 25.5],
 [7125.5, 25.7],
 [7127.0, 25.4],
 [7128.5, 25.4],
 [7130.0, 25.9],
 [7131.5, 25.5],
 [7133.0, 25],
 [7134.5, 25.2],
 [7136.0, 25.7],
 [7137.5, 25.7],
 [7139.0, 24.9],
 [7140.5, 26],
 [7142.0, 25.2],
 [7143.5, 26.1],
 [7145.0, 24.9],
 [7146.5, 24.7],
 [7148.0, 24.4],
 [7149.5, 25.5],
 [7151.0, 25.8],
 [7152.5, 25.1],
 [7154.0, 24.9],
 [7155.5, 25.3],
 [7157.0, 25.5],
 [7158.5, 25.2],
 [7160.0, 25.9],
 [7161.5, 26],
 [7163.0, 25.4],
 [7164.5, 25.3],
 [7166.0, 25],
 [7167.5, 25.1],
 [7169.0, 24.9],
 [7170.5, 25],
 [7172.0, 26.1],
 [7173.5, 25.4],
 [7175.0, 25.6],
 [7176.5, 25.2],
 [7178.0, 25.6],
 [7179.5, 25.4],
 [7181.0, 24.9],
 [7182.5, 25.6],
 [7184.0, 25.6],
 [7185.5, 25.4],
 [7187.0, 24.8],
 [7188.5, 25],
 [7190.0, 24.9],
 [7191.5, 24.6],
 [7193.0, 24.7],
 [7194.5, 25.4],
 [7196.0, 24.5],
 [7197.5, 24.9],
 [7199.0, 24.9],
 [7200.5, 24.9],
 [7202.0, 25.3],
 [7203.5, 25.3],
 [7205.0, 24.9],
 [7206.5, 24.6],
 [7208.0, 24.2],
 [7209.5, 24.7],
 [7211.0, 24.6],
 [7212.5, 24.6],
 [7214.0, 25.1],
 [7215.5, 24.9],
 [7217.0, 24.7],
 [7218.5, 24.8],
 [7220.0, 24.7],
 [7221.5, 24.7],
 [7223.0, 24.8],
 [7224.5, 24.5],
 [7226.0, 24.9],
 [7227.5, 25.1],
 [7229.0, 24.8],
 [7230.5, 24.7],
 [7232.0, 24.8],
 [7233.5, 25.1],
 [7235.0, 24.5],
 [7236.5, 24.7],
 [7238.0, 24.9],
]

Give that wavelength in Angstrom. 7092.5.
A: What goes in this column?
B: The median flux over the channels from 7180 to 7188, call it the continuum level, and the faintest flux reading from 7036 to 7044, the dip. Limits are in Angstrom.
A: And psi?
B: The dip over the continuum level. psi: 1.00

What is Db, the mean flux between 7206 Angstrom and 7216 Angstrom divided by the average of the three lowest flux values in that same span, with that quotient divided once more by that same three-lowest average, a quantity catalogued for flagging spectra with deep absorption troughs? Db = 0.0412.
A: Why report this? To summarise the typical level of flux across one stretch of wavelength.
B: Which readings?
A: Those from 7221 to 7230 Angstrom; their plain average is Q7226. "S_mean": 24.8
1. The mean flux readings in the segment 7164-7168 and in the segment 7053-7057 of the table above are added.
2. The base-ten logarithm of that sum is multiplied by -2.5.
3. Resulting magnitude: -4.26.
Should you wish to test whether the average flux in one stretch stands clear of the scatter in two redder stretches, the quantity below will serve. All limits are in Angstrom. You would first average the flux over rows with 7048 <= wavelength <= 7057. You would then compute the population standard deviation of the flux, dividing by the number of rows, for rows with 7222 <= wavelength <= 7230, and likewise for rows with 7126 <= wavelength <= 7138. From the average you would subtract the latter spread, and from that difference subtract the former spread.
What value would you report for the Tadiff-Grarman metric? 25.1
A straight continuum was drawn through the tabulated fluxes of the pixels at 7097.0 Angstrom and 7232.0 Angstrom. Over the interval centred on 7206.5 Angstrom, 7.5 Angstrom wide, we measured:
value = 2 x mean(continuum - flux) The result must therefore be 0.4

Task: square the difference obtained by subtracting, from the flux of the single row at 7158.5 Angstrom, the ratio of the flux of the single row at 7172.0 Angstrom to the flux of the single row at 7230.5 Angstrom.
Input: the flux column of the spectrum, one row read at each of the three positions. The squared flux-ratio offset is 583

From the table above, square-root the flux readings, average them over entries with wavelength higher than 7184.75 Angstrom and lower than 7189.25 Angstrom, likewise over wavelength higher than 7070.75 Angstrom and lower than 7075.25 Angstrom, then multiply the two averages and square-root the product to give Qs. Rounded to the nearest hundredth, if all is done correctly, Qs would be 5.05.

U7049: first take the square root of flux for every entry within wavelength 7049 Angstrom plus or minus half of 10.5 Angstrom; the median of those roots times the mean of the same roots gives 25.7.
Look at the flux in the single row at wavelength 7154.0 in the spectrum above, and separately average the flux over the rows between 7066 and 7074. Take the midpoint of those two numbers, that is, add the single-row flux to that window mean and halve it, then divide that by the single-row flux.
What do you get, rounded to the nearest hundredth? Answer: 1.02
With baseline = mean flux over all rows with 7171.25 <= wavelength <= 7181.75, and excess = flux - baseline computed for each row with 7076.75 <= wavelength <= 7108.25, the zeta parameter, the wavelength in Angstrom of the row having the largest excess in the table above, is 7079.0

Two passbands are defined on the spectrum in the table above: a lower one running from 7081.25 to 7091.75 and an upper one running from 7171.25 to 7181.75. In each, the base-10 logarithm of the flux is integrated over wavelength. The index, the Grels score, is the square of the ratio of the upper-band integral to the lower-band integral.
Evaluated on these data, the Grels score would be 0.992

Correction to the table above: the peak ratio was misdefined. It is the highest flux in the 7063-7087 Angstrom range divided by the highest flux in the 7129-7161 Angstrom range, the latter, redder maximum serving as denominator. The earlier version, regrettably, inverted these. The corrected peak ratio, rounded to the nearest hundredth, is 1.02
